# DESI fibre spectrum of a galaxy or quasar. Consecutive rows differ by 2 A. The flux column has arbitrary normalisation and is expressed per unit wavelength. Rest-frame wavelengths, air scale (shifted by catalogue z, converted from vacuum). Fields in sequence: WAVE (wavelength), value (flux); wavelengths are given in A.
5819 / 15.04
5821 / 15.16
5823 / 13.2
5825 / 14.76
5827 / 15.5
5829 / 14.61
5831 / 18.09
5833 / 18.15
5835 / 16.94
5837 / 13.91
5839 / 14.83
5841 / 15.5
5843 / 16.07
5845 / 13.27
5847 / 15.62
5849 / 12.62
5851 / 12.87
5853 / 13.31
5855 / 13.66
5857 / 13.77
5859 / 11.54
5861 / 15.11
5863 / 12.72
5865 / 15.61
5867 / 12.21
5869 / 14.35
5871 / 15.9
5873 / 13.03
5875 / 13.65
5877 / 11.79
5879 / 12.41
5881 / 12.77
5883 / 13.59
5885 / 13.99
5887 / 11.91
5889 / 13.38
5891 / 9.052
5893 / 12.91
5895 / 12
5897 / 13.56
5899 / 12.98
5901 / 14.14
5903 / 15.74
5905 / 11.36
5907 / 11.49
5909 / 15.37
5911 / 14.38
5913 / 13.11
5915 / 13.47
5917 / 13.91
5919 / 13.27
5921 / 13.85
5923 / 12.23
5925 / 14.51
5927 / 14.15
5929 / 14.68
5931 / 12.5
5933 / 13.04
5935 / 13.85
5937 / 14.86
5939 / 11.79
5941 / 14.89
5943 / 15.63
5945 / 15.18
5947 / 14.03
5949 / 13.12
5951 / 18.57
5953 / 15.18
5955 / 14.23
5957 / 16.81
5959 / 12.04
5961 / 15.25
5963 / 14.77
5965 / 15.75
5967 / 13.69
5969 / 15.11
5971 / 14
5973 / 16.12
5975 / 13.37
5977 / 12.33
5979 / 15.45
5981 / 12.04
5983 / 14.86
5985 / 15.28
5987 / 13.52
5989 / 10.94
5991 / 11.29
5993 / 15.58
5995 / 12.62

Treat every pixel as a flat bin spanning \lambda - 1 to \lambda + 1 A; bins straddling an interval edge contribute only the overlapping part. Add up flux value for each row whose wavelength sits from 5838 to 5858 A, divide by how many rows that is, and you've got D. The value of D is 14.2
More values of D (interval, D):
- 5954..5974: 14.8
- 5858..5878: 13.6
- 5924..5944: 14.0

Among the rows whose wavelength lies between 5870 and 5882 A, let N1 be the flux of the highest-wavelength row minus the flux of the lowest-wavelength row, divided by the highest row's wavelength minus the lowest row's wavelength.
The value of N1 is -0.3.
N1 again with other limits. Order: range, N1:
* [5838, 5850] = -0.2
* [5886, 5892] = -0.7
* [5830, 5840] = -0.4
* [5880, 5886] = 0.3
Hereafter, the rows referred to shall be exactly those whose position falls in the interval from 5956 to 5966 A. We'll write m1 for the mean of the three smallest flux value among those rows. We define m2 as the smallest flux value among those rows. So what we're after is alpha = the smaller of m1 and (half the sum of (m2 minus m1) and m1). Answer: 6.0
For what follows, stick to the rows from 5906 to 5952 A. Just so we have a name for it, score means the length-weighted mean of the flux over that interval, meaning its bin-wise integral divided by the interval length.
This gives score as 14.0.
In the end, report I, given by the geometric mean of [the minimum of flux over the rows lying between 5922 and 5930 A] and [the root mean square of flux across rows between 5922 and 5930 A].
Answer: 13.1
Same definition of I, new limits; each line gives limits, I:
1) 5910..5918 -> 13.4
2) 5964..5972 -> 14.2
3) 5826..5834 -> 15.6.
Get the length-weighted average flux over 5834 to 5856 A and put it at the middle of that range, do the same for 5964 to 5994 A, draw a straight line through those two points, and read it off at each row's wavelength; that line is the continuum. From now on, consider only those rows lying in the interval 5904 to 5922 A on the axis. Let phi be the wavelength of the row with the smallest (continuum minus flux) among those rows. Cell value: 5909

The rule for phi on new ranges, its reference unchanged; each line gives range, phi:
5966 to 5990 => 5973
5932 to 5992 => 5951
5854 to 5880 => 5871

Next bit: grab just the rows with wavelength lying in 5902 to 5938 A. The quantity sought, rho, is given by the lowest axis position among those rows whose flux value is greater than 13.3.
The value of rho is 5903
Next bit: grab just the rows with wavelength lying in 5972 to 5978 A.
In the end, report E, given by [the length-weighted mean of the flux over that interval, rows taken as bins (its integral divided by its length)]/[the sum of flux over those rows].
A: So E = 0.3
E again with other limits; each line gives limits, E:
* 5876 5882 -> 0.3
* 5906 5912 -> 0.3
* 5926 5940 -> 0.1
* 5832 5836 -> 0.5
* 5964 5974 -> 0.2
